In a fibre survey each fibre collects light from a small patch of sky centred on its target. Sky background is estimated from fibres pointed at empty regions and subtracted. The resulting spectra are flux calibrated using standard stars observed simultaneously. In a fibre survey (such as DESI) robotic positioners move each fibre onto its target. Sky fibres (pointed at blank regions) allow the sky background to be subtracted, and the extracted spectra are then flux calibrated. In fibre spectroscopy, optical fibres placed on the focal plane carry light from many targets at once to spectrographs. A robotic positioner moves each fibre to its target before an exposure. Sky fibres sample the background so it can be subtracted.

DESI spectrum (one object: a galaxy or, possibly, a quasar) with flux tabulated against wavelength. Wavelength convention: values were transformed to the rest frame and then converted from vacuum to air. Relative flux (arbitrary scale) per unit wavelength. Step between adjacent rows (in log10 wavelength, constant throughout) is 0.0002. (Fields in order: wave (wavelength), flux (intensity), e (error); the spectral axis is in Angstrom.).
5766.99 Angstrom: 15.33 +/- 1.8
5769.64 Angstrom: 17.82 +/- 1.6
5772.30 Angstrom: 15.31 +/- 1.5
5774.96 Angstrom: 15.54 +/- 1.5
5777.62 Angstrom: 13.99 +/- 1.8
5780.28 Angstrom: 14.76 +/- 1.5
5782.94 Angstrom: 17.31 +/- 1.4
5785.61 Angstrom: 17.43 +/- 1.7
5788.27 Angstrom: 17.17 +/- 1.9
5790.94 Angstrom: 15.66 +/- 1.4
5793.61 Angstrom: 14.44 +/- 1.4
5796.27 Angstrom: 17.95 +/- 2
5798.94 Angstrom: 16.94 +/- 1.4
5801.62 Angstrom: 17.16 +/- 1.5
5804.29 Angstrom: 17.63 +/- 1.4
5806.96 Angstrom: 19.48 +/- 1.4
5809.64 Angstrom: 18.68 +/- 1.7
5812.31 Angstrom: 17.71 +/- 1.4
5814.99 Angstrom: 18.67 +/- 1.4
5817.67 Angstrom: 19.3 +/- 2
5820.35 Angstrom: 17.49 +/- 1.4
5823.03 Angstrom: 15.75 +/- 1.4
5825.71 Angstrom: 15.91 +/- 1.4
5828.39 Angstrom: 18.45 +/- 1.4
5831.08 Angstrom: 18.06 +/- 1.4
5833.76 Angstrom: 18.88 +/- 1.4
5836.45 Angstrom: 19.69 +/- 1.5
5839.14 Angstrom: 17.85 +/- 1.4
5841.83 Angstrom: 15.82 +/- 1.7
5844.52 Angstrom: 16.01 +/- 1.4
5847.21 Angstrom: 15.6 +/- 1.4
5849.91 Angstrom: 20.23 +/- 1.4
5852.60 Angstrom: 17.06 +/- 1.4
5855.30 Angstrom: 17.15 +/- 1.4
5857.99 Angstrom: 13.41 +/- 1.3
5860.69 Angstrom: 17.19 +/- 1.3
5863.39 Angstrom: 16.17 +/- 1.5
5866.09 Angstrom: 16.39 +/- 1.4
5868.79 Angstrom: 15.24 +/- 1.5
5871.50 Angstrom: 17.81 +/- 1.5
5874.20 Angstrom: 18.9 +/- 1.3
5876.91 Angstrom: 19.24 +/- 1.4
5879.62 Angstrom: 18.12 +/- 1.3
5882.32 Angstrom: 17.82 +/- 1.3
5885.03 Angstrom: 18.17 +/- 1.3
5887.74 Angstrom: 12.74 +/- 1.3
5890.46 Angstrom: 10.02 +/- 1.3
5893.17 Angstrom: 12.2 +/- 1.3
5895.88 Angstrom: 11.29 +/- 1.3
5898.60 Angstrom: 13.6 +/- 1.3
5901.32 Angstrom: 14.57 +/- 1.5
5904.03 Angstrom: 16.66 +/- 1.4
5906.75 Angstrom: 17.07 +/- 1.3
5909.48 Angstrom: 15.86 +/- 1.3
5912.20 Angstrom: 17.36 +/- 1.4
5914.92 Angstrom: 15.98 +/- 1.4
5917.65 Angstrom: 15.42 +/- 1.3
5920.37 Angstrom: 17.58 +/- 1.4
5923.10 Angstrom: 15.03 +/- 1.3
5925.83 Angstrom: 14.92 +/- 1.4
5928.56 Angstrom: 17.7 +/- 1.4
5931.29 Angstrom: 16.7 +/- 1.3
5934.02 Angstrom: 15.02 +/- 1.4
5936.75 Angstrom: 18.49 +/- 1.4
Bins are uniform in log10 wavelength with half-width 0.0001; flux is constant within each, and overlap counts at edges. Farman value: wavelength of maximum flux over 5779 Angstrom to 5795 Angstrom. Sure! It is 5785.61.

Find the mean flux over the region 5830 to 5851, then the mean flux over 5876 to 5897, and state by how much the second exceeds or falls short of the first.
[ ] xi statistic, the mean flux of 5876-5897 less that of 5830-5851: -2.8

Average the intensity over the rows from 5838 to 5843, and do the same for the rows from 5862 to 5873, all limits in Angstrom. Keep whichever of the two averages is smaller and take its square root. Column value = 4.05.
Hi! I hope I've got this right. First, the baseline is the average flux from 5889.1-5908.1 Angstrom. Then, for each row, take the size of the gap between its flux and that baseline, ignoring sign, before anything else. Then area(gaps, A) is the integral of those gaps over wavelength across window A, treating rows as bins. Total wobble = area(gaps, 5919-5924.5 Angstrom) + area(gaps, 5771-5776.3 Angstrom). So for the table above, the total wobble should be 24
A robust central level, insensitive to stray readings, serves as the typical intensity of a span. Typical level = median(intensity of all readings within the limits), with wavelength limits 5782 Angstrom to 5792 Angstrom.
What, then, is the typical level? 17.2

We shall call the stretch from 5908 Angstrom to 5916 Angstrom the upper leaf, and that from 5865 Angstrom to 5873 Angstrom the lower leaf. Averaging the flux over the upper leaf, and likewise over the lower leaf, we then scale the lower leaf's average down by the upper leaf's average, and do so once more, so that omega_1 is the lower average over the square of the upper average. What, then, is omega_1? 0.061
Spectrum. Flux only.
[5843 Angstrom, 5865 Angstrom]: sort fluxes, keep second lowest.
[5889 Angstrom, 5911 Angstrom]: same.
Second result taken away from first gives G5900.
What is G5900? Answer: 4.3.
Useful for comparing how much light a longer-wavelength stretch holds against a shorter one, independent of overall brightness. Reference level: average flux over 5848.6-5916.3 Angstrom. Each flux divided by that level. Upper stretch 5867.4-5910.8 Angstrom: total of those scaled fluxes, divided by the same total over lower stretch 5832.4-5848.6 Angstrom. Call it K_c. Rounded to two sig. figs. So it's 2.4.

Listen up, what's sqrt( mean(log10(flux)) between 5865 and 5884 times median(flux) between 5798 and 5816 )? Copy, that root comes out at 4.70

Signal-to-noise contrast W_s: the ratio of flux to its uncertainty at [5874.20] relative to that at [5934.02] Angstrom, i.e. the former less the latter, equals 4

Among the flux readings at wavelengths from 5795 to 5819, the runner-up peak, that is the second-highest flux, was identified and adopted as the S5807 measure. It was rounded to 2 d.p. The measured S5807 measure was 19.30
